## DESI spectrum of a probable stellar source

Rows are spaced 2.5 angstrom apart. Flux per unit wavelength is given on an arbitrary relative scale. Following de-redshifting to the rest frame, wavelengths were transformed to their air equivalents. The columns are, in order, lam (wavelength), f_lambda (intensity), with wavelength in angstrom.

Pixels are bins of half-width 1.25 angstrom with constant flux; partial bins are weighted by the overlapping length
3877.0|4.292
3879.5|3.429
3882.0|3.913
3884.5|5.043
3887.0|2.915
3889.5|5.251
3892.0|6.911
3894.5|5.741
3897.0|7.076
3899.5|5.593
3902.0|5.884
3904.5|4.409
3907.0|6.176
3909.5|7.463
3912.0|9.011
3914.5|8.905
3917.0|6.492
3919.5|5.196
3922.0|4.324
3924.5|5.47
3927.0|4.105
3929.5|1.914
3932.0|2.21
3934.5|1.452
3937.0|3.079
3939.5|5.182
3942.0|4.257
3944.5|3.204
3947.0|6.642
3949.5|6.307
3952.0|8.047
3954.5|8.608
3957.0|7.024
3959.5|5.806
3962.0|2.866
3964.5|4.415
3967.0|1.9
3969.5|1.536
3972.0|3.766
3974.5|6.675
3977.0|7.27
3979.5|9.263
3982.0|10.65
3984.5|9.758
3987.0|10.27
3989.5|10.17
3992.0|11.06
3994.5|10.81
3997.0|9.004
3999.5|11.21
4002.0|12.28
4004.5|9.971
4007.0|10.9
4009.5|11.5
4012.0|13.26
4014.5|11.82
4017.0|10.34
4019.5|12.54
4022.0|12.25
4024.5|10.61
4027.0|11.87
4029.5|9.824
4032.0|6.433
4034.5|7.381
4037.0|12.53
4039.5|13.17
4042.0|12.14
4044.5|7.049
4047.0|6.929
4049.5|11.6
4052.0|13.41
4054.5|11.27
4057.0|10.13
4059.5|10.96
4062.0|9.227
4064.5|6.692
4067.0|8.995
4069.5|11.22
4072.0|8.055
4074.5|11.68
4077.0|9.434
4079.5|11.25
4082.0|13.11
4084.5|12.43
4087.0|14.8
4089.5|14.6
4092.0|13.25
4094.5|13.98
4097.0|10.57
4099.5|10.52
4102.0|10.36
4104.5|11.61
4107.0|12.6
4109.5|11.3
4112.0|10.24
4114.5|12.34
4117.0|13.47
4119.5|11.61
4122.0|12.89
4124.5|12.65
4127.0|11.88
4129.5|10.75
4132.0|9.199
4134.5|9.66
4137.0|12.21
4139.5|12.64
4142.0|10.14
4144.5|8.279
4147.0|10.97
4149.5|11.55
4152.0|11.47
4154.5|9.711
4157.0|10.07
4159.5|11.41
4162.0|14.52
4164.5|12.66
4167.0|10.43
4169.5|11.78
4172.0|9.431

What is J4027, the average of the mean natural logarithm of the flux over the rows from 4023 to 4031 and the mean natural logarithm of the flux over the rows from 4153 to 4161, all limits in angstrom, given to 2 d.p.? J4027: 2.36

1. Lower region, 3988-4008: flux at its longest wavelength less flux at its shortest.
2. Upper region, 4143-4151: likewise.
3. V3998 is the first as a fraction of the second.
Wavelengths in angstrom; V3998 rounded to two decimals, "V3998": 0.22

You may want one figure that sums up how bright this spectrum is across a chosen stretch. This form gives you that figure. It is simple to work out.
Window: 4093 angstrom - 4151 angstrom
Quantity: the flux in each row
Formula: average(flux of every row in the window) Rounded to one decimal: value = 11.4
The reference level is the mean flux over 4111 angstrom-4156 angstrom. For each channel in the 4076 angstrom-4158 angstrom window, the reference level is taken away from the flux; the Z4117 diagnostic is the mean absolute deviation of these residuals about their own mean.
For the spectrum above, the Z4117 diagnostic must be 1.3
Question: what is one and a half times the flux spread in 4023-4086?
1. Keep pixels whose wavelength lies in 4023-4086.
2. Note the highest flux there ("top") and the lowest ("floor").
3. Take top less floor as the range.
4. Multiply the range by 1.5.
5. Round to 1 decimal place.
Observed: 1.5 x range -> 10.5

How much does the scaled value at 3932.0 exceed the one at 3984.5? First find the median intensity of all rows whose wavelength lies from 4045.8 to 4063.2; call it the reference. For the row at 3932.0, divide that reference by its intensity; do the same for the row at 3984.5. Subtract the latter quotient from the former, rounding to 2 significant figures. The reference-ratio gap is 3.8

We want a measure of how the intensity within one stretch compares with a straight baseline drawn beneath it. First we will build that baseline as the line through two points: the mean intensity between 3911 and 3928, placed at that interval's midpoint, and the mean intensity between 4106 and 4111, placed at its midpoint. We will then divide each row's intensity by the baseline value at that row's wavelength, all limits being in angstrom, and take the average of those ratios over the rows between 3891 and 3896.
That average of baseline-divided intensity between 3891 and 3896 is 1.17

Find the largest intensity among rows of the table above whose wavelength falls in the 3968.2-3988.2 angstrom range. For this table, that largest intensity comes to 10.65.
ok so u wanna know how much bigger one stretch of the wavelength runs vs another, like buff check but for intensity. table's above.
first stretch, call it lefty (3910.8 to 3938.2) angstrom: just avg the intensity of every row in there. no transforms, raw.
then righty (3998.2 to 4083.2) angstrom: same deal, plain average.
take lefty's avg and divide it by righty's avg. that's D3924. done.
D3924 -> 0.45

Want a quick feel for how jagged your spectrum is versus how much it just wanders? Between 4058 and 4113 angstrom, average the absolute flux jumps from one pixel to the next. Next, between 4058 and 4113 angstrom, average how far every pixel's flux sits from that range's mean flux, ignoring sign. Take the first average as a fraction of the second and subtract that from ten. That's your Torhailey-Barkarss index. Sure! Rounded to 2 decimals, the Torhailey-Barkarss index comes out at 8.93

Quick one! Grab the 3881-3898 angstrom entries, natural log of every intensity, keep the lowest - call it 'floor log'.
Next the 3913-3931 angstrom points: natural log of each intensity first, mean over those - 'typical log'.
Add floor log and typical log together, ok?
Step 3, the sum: 2.6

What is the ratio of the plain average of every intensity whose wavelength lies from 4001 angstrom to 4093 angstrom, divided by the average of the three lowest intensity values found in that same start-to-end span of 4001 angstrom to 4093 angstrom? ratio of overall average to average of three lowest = 1.6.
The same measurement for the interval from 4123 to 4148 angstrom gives 1.2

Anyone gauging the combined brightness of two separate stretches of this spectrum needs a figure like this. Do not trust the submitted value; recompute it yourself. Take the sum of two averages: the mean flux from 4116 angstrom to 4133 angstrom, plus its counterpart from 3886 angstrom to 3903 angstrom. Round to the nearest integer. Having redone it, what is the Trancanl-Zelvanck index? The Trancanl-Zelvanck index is 17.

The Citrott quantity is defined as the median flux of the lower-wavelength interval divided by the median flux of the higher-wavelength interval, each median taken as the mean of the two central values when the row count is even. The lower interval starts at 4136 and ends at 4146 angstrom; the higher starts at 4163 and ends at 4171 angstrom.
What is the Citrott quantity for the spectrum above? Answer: 0.95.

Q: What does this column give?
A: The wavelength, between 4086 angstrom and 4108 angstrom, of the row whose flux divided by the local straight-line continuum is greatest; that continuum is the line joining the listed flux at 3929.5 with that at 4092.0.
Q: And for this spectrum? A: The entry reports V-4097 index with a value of 4087.0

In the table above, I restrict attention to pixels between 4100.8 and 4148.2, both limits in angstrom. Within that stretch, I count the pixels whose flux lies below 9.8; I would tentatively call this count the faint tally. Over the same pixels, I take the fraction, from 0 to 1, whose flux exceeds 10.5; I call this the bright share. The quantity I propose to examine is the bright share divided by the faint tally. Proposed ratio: 0.23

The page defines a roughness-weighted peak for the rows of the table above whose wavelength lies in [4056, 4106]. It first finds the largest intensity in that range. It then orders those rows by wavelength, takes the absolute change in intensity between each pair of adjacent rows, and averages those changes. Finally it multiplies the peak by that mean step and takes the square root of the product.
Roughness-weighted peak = 5.0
